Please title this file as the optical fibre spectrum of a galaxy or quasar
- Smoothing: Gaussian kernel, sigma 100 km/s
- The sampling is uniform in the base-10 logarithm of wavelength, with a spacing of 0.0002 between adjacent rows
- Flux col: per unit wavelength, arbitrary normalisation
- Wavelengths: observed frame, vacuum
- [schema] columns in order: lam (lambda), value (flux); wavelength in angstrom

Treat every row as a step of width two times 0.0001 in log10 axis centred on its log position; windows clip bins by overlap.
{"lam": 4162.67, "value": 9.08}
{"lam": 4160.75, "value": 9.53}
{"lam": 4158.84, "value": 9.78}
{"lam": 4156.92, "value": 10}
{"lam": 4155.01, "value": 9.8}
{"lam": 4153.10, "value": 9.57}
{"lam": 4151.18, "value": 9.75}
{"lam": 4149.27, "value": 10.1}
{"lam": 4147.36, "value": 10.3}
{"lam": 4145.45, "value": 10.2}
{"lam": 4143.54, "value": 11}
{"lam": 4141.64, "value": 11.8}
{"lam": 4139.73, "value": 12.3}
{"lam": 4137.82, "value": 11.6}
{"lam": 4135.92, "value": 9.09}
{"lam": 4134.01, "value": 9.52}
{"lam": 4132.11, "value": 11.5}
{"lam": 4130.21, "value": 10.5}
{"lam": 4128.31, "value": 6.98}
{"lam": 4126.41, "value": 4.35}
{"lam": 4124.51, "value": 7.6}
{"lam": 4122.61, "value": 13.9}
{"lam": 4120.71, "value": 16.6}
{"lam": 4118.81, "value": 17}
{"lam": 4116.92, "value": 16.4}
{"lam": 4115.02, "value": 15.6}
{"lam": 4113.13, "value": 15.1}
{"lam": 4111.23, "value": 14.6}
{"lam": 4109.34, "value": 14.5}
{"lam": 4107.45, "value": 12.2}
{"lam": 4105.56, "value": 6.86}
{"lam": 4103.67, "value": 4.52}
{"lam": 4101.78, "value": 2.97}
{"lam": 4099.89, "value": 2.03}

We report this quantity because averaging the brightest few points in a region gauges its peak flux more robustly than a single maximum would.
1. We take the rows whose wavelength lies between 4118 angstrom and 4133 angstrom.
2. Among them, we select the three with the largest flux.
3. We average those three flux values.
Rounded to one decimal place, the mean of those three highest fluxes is 15.8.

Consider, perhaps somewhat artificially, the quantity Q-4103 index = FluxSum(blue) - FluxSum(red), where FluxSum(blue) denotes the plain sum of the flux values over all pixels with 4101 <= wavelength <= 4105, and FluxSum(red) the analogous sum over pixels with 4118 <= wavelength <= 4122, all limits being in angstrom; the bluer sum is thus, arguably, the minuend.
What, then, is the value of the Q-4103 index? -26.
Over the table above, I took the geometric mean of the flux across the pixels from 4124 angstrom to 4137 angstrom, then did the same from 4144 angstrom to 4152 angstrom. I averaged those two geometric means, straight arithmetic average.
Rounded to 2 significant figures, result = 9.1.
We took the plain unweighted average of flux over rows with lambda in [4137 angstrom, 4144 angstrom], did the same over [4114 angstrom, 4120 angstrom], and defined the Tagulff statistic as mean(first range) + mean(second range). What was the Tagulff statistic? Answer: 28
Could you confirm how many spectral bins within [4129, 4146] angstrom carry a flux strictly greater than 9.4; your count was 8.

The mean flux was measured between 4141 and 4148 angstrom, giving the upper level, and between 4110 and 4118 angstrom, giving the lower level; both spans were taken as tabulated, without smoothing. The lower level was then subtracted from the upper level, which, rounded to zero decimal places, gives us -5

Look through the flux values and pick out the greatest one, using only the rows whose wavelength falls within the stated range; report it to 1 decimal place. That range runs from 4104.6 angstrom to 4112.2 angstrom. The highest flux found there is 14.6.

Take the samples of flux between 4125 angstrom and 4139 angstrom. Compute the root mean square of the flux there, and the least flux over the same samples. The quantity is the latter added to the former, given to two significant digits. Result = 14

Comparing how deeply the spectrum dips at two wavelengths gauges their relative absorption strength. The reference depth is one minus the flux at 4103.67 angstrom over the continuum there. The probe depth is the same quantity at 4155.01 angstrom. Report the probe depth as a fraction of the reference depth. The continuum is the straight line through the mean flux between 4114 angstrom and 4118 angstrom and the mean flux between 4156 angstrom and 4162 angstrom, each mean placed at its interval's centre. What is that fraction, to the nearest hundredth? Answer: 0.07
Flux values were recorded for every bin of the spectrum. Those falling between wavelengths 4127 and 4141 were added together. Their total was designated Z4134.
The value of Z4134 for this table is 71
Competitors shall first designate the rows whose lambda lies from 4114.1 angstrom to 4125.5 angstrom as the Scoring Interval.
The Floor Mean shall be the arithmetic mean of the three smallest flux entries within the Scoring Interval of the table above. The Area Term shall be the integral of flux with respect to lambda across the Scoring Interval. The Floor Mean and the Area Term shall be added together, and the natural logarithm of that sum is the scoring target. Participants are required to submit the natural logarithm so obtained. 5.18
